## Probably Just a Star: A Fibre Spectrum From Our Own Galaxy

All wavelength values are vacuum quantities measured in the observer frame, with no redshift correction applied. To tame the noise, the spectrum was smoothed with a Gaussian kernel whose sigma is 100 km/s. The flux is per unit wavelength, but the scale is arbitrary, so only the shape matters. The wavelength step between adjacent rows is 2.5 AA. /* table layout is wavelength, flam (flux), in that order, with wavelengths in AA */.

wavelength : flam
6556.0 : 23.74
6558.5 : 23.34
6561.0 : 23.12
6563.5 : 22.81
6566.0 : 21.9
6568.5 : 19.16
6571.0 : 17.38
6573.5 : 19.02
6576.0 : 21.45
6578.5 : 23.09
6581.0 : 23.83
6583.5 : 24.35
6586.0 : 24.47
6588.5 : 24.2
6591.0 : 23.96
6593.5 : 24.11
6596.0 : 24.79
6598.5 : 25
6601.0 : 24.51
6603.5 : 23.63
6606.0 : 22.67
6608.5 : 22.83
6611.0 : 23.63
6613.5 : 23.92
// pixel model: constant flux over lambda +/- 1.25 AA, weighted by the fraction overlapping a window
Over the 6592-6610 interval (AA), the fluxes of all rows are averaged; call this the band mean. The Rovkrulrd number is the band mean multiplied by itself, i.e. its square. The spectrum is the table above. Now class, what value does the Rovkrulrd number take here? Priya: 573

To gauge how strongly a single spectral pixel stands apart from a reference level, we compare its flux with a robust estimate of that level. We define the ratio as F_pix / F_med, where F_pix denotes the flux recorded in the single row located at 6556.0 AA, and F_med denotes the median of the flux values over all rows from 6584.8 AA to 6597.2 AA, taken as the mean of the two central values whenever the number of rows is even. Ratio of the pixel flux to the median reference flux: 0.98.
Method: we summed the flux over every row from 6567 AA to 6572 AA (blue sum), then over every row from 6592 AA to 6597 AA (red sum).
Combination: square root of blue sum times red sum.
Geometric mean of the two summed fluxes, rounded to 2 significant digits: 42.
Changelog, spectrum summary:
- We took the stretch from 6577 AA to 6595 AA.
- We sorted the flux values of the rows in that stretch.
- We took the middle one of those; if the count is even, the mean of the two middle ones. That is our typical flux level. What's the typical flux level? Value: 24.1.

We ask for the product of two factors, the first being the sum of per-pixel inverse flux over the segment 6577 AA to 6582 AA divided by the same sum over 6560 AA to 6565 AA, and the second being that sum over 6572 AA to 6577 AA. 0.0971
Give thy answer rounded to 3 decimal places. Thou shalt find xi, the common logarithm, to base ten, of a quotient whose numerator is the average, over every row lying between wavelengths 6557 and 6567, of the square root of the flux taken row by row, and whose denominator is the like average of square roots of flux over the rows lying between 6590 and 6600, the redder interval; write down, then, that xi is -0.015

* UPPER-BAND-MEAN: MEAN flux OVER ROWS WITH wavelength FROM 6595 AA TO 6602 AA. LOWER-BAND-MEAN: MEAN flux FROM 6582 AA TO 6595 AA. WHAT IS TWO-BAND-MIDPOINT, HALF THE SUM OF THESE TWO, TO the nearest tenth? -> 24.5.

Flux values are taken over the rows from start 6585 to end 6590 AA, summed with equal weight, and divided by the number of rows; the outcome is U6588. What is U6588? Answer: 24.3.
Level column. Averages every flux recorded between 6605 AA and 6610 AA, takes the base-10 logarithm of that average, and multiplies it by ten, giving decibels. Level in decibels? 13.6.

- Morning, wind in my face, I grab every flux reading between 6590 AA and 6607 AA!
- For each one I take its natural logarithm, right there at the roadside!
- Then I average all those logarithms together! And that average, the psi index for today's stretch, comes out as 3.18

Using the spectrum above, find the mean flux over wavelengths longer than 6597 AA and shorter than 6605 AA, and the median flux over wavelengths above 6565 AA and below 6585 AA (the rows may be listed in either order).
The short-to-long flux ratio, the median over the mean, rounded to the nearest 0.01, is 0.89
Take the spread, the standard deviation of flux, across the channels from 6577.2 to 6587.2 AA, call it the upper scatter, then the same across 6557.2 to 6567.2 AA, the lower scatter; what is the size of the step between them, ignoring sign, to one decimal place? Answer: 0.0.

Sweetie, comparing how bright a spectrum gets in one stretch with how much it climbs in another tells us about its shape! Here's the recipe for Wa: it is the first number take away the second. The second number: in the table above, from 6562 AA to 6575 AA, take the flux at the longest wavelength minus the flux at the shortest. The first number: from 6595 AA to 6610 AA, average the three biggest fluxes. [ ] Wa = 29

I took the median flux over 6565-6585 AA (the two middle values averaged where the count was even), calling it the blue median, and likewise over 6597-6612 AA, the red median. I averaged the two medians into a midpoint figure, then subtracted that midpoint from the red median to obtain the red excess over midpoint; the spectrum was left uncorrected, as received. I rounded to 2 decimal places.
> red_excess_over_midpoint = 0.98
